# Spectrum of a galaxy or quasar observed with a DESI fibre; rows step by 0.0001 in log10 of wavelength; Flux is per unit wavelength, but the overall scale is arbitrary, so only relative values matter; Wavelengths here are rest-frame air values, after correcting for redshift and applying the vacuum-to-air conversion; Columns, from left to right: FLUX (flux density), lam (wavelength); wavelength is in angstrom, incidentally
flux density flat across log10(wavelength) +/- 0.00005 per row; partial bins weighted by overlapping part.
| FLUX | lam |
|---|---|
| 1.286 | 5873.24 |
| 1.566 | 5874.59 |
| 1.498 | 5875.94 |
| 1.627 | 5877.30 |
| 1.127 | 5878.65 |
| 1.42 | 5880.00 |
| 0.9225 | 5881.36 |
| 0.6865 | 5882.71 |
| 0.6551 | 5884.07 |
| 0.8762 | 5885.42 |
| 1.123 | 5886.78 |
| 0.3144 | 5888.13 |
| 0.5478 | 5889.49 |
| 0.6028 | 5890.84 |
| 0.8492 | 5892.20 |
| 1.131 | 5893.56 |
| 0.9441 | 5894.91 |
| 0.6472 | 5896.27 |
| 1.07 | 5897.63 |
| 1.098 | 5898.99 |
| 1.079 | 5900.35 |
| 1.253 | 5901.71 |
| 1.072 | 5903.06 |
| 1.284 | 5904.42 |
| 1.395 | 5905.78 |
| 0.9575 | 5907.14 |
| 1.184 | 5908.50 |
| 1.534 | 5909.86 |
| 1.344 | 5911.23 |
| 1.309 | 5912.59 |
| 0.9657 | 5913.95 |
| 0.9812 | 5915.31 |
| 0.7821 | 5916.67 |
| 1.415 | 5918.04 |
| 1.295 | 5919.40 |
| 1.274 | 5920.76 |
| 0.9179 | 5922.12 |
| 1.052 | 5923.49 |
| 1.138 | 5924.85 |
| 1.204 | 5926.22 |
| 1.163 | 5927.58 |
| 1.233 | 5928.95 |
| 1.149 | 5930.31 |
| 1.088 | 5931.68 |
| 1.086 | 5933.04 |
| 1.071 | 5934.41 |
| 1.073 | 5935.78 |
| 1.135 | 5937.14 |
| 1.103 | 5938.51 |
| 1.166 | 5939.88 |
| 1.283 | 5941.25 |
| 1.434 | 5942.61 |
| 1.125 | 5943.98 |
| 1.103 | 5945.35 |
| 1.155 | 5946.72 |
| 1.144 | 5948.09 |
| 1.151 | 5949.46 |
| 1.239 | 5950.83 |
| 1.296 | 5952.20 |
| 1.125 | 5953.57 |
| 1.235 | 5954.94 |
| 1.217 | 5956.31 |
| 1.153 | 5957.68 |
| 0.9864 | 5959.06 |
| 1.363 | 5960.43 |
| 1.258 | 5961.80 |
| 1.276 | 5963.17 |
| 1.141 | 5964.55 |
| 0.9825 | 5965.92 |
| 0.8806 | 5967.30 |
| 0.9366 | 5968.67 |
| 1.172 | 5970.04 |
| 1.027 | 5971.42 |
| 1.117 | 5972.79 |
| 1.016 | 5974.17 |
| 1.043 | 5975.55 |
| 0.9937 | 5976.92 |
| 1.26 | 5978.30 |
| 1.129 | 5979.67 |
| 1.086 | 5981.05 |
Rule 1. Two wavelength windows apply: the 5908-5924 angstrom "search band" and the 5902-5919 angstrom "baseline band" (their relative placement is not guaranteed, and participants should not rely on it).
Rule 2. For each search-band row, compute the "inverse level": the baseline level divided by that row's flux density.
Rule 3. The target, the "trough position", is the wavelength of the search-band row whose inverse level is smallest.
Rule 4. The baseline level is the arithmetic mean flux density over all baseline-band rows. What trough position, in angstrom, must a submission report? 5909.86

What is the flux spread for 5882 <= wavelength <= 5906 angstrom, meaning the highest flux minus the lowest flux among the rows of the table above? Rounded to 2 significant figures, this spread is 1.1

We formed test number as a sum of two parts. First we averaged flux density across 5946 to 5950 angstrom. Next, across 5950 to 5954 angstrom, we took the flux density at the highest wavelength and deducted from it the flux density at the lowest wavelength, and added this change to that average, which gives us 1.04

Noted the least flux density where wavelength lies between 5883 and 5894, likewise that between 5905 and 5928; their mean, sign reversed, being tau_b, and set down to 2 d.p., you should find -0.55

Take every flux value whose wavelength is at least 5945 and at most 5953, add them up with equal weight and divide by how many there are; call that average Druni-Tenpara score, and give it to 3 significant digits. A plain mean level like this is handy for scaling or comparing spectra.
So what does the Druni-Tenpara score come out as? 1.18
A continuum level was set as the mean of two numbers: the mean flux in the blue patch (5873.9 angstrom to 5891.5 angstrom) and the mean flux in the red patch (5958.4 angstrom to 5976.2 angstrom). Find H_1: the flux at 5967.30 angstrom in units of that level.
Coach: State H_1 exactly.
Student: 0.84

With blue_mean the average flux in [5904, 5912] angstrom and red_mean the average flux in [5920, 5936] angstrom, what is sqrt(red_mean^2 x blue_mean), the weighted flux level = 1.27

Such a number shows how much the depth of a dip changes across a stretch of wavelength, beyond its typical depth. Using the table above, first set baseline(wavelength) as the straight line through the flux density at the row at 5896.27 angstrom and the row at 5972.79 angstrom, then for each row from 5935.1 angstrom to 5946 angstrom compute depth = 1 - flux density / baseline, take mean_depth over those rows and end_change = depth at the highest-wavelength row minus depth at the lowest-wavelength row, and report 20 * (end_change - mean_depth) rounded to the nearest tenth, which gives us 6.5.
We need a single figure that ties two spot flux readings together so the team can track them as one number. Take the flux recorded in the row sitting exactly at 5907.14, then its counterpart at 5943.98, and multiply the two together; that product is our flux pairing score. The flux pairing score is 1.08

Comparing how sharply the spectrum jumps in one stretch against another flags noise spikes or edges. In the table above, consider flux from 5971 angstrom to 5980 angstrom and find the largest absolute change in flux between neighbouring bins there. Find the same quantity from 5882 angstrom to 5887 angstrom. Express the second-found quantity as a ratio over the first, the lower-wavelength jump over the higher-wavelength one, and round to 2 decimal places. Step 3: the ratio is 0.93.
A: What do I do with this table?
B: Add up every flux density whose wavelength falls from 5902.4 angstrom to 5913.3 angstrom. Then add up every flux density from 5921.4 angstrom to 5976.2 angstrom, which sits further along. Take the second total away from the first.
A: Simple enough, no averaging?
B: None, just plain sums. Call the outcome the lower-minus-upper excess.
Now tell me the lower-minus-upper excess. -35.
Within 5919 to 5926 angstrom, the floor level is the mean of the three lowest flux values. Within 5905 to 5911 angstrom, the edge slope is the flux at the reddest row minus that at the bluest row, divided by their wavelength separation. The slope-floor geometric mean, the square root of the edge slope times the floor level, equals 0.19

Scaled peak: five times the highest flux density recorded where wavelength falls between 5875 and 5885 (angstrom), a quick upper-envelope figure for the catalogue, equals 8.1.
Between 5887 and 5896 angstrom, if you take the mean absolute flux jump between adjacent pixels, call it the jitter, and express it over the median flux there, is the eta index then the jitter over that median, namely 0.28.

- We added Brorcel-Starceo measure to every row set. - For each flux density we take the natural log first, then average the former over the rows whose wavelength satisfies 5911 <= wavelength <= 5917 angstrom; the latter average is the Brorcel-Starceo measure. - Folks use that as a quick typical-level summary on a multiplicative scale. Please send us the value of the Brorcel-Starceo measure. 0.05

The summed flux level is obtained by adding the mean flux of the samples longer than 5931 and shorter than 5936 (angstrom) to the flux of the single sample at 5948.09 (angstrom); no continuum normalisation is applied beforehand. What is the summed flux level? 2.22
